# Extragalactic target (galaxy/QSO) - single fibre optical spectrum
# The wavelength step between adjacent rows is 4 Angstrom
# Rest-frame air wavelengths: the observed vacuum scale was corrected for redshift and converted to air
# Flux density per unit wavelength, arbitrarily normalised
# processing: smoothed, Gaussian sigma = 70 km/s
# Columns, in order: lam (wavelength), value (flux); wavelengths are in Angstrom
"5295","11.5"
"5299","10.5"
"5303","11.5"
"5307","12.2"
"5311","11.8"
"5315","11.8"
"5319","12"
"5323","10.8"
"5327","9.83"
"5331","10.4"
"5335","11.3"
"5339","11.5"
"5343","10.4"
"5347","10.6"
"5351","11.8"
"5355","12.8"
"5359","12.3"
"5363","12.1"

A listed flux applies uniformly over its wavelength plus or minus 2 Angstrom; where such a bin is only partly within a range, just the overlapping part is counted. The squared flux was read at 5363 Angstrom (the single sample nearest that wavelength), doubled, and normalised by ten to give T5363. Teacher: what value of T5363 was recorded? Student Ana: 29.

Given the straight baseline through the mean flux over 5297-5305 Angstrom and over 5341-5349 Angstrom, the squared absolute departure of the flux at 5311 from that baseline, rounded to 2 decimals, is 0.83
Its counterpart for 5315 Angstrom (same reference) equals 0.92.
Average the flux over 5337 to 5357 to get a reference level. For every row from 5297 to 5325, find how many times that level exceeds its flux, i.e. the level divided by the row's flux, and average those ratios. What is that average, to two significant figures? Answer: 0.99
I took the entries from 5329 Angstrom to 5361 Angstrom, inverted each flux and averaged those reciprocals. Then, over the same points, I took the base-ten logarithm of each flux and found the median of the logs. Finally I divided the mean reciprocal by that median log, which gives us 0.084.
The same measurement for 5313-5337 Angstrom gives 0.087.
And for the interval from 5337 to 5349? 0.090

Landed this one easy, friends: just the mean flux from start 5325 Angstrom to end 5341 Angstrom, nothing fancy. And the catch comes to 10.8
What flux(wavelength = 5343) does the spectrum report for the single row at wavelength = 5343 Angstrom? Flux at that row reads 10.4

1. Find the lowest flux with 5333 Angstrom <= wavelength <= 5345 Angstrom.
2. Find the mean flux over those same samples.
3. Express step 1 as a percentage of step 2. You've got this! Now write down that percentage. 94.0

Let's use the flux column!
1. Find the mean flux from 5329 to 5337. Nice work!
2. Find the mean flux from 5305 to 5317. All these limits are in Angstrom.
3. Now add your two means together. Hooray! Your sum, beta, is 22.8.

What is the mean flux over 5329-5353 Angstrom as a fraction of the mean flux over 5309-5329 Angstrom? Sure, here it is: 0.98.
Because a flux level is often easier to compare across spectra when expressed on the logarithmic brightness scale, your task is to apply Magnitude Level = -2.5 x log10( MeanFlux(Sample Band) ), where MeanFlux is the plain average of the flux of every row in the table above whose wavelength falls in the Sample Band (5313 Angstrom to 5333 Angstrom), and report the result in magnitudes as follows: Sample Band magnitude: -2.60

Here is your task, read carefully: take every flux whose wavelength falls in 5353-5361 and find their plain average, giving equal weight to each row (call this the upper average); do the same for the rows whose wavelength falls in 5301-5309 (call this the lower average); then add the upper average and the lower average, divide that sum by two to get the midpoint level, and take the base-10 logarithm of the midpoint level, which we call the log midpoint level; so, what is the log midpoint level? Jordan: 1.09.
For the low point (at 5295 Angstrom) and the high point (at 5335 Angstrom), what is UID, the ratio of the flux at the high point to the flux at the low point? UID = 0.98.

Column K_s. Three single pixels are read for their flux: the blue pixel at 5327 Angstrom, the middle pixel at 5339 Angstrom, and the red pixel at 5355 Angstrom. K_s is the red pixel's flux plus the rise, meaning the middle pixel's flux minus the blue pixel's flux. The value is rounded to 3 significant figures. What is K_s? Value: 14.5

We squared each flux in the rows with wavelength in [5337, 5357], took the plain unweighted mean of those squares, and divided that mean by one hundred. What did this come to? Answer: 1.31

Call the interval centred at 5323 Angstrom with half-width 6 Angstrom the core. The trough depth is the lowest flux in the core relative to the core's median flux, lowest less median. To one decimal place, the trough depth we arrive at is -1.0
